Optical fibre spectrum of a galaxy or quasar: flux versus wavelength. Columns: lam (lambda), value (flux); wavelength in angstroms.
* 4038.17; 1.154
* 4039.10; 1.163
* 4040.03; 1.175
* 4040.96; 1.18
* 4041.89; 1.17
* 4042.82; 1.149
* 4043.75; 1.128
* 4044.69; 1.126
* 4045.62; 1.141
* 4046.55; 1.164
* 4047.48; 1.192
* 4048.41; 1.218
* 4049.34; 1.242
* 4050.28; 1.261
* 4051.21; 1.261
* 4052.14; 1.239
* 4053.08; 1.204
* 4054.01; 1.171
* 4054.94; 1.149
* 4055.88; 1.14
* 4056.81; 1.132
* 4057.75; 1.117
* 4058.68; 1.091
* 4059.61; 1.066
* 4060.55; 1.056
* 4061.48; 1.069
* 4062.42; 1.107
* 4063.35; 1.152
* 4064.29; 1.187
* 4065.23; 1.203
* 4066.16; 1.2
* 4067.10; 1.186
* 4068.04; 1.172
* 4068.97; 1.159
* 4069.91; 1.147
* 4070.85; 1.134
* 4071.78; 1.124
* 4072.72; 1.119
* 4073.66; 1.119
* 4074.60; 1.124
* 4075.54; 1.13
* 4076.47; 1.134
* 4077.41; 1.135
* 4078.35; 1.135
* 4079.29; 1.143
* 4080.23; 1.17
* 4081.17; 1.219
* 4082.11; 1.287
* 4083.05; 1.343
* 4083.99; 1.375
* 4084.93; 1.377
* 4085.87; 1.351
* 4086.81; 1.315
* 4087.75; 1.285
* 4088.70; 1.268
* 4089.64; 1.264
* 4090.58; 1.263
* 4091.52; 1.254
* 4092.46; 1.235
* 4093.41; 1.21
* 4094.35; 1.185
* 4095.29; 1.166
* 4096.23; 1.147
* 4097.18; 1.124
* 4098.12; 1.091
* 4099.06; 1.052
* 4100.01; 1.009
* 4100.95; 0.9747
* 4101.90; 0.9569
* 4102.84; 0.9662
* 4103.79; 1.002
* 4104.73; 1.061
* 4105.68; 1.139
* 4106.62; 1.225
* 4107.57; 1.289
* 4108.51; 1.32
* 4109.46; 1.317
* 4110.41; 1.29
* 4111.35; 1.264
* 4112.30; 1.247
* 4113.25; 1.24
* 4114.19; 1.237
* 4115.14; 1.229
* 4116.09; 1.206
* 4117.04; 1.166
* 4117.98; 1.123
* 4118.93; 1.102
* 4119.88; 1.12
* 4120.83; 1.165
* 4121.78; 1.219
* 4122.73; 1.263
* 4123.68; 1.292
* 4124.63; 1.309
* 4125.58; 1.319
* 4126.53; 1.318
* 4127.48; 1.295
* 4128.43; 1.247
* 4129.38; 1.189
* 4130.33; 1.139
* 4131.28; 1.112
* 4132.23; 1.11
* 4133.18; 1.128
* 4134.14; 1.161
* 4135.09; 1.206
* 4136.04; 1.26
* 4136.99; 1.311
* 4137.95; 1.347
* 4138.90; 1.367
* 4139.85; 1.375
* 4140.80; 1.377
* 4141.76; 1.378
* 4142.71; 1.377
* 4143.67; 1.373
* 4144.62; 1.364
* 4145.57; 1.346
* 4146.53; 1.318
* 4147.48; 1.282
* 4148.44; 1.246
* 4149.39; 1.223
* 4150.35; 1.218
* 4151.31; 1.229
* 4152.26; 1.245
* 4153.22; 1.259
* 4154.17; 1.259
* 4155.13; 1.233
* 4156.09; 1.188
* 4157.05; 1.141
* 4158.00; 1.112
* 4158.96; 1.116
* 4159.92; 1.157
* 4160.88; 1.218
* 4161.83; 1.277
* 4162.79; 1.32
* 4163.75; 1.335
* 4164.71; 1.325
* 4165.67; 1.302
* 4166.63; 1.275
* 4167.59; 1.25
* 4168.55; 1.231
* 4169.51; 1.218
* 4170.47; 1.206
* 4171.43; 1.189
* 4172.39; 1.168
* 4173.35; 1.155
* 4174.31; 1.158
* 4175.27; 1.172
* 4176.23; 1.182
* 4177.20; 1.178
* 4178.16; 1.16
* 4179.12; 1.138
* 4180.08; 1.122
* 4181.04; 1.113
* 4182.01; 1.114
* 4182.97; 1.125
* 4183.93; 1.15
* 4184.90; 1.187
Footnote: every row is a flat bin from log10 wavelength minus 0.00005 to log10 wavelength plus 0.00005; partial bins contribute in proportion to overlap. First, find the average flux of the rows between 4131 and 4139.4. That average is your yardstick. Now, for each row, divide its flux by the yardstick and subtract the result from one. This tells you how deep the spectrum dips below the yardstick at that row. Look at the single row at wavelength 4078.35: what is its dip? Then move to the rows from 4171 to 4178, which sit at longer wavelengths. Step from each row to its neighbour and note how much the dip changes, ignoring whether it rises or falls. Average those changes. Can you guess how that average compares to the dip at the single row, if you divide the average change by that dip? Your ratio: 0.12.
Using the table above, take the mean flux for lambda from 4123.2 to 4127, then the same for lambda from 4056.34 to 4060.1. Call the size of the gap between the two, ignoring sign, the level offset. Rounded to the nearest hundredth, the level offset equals 0.21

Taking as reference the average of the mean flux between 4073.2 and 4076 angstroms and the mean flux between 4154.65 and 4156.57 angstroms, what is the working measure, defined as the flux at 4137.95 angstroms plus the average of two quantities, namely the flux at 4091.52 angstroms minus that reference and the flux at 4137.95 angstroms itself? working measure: 2.1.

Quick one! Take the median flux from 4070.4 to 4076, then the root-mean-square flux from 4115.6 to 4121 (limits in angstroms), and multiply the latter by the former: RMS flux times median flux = 1.29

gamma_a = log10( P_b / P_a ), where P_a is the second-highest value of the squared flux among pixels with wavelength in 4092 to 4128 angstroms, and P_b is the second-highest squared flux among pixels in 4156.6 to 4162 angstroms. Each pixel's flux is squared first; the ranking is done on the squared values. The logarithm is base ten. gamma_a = -0.07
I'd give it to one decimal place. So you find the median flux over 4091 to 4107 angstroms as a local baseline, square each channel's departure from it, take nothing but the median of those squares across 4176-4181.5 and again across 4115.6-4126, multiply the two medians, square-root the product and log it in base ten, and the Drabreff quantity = -2.6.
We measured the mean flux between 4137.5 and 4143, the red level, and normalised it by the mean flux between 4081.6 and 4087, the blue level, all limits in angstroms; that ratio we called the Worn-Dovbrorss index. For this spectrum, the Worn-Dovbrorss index 1.02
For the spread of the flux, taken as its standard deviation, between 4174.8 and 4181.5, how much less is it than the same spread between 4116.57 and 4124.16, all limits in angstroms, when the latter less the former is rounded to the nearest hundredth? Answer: 0.04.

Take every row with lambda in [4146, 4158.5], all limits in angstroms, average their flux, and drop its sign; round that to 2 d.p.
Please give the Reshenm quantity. 1.23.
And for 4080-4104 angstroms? 1.19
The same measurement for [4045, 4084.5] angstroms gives 1.17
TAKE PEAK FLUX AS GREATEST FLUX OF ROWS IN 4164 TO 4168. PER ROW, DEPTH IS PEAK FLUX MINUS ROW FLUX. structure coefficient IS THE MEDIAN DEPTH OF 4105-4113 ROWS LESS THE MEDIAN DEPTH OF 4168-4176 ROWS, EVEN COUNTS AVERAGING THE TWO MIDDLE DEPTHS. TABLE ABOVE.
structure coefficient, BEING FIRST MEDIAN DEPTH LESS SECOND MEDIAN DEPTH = -0.10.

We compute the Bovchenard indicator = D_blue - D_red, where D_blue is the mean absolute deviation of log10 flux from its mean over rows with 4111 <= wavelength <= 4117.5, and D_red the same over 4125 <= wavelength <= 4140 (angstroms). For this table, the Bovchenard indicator -0.020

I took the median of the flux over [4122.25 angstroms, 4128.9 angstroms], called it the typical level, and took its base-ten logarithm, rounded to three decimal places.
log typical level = 0.112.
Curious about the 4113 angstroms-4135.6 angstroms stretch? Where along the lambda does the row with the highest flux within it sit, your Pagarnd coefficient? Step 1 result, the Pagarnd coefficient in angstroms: 4125.58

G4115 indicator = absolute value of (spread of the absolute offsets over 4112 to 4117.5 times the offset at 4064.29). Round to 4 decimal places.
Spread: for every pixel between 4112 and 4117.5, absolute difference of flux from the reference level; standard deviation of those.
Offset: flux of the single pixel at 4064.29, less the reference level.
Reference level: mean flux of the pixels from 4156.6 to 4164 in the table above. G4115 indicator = 0.0003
